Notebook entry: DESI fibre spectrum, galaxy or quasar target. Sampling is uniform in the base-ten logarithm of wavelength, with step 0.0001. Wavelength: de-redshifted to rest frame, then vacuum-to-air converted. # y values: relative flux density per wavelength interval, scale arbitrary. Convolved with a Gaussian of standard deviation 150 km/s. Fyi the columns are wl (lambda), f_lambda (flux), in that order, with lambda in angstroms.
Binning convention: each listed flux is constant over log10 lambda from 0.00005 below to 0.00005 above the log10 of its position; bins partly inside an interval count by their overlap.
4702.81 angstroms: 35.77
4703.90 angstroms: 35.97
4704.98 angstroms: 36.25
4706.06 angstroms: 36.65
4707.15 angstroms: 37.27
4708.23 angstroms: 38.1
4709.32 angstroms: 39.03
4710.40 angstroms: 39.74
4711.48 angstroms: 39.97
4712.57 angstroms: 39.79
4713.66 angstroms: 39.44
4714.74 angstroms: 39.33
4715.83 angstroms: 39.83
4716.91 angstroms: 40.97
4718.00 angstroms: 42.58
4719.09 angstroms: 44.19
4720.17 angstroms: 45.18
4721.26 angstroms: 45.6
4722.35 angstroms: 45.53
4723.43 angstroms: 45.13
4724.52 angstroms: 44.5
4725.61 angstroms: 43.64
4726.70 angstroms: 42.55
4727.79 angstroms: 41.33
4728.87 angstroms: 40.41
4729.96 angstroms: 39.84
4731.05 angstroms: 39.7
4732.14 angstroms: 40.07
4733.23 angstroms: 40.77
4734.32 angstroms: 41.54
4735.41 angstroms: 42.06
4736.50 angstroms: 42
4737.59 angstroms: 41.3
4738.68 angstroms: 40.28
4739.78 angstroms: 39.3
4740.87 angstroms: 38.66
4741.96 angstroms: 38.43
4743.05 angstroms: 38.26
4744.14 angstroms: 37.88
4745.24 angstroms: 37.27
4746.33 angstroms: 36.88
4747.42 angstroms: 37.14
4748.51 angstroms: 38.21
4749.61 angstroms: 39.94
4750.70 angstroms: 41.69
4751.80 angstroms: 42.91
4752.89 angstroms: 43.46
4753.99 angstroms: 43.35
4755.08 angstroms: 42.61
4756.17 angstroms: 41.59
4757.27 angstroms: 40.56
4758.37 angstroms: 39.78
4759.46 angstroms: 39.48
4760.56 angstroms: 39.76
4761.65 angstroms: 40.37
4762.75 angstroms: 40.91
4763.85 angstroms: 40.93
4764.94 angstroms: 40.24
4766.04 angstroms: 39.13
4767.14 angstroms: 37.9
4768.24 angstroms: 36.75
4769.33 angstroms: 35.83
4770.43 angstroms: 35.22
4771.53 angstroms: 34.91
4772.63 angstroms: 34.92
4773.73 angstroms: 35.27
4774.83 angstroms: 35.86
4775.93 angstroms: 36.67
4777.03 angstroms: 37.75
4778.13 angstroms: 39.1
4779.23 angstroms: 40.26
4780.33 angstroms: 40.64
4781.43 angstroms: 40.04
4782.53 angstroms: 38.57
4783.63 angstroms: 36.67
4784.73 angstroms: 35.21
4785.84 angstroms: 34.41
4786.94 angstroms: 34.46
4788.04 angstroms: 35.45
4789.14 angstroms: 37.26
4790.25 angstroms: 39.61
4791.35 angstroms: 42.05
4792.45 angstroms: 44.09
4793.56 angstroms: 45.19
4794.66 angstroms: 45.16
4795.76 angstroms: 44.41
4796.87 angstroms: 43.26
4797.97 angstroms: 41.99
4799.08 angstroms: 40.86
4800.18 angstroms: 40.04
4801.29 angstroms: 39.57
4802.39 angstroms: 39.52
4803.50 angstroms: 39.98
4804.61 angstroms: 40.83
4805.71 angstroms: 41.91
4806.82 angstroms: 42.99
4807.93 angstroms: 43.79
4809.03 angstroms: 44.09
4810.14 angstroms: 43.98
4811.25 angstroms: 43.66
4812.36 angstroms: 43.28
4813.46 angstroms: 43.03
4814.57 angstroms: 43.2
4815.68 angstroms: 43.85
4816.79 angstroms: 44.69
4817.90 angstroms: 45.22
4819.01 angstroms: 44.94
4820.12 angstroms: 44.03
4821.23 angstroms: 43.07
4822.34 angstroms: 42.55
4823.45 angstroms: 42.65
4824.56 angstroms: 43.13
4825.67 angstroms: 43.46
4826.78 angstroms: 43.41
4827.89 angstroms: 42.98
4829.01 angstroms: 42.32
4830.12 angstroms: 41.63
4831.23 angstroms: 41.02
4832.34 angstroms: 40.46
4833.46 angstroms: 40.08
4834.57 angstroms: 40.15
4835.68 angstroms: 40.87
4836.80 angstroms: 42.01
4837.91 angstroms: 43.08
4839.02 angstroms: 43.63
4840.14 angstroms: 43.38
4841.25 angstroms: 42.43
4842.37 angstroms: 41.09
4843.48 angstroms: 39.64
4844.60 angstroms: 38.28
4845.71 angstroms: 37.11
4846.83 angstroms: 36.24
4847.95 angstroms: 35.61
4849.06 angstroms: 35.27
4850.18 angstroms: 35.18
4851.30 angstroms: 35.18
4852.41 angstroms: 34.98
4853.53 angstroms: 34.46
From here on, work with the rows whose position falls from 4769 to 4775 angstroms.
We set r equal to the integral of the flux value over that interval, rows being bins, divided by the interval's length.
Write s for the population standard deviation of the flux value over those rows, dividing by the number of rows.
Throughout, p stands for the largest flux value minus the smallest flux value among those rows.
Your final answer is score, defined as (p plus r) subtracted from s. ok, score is -35.8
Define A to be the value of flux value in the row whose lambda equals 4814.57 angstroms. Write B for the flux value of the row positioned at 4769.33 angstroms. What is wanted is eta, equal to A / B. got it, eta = 1.21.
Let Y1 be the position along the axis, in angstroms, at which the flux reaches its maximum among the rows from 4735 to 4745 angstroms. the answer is 4735.41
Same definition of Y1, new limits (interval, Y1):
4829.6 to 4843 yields 4839.02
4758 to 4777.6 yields 4763.85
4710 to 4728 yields 4721.26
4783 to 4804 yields 4793.56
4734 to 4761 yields 4752.89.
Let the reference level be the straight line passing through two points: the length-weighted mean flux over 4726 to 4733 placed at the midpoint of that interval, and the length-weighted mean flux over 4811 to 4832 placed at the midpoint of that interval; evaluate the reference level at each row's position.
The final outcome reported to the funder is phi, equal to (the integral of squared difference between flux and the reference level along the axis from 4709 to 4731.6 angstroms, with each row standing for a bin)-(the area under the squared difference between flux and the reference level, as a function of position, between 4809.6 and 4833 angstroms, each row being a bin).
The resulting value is 120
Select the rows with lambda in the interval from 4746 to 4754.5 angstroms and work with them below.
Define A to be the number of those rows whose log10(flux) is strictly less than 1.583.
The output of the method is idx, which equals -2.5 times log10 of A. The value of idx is -1.19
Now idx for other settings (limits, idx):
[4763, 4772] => -1.75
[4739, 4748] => -1.75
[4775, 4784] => -1.19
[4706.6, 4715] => -0.75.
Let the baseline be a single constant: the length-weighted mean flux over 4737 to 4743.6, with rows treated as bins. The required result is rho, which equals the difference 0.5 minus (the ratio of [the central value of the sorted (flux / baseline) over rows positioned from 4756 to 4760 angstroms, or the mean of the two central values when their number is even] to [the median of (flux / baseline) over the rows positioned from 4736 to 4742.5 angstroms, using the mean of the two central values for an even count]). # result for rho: -0.51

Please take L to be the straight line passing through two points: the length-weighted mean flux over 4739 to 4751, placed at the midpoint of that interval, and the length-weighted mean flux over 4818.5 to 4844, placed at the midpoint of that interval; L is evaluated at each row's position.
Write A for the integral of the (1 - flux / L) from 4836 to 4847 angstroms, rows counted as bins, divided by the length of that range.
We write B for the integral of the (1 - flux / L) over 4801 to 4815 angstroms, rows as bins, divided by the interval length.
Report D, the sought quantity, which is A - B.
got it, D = 0.07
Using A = 0.04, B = -0.026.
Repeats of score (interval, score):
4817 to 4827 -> -45.4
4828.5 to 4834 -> -42.5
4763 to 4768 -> -41.3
